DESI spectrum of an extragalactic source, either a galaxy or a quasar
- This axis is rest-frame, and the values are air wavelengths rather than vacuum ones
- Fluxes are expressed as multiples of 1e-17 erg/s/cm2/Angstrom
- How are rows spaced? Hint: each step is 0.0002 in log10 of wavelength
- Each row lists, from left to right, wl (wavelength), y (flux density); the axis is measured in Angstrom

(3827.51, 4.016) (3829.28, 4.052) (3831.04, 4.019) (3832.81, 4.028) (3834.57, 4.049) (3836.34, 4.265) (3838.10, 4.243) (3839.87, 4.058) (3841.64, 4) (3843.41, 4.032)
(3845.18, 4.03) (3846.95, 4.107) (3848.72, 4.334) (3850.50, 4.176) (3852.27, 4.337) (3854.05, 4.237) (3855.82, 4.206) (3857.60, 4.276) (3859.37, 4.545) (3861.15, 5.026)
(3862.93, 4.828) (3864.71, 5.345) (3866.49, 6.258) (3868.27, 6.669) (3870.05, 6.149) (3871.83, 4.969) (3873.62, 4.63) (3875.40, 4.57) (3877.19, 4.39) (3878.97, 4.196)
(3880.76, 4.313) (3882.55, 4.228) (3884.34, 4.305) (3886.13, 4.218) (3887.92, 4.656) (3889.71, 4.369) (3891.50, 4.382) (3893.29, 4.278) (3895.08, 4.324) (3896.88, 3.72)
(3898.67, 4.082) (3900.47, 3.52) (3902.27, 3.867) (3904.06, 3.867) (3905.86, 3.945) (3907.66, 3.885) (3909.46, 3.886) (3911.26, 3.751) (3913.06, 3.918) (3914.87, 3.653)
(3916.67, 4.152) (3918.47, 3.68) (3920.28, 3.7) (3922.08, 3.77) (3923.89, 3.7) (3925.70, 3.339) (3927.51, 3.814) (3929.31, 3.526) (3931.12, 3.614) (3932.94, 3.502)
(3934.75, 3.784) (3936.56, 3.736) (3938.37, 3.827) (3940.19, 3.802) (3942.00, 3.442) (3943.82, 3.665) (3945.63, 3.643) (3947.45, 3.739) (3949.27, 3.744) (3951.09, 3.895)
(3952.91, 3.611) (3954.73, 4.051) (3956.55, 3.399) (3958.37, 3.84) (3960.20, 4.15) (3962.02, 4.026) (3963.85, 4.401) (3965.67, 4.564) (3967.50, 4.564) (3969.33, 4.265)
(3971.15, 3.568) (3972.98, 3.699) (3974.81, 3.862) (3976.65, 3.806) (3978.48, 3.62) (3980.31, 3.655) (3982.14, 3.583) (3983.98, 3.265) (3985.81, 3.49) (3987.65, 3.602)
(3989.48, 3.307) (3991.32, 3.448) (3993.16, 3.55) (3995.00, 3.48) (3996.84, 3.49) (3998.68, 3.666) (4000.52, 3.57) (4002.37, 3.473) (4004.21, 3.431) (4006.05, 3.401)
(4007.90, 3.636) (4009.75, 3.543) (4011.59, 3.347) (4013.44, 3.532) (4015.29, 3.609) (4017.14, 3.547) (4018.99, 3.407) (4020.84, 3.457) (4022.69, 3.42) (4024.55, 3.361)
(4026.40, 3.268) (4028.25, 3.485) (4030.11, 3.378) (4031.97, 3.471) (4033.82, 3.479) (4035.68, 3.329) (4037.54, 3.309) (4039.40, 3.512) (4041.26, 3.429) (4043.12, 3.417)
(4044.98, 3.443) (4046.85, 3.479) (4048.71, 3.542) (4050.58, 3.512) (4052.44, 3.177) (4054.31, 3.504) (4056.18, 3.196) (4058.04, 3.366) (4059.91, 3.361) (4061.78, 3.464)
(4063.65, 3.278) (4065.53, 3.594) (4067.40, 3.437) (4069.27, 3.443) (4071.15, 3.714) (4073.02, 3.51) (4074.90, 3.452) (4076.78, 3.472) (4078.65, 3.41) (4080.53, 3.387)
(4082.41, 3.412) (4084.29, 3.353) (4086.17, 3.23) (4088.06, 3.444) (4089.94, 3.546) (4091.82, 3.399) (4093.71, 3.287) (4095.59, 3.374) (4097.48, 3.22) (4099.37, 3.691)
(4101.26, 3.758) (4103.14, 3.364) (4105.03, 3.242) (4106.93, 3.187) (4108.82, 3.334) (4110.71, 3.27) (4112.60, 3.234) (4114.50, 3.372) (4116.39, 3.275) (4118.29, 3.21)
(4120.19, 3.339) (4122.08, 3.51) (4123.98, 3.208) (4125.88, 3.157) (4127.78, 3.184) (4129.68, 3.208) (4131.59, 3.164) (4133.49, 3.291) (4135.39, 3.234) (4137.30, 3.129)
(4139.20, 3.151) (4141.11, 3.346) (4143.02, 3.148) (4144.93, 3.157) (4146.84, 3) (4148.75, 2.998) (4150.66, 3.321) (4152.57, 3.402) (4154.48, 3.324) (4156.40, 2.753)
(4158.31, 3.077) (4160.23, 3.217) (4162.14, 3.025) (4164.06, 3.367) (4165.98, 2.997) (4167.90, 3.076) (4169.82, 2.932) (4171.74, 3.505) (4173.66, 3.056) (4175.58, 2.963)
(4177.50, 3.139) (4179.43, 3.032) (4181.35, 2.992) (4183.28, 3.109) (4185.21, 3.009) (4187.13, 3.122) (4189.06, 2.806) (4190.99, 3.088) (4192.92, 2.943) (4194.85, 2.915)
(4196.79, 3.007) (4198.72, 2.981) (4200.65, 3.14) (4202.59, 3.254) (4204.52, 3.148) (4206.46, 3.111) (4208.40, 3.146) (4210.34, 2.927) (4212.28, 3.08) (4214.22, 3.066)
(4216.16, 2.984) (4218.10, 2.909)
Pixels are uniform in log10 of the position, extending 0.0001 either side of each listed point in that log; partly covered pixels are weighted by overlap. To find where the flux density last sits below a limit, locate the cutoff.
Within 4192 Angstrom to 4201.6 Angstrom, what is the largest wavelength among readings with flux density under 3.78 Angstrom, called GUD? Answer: 4200.65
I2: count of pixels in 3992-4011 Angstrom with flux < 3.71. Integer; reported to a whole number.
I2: 10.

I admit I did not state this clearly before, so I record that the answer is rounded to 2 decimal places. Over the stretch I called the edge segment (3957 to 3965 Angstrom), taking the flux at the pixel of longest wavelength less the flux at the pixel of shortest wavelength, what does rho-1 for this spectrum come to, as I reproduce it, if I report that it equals 0.56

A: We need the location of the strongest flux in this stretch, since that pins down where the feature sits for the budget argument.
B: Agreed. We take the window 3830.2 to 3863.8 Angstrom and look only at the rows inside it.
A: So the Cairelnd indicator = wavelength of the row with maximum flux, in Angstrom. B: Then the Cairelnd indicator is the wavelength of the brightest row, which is 3861.15 Angstrom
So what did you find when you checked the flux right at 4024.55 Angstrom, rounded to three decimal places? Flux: 3.361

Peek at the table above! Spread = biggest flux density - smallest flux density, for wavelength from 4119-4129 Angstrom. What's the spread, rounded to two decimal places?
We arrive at 0.35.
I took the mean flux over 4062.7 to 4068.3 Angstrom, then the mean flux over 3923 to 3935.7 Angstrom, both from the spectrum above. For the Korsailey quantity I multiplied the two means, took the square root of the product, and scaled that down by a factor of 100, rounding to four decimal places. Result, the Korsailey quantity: 0.0352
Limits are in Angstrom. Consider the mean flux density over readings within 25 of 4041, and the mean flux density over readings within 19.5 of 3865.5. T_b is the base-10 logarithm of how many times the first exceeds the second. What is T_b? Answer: -0.14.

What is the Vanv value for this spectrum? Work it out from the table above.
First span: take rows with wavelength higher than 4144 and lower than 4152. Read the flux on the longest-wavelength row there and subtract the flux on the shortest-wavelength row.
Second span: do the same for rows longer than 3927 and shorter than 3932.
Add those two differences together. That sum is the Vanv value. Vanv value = -0.04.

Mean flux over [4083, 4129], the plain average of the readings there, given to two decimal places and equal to 3.34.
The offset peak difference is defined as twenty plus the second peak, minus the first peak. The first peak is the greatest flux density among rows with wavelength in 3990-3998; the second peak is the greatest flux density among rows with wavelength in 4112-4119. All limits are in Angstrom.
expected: 19.8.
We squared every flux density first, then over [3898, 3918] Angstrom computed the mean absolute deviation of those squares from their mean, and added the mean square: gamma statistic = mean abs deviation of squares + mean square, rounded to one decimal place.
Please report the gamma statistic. 15.9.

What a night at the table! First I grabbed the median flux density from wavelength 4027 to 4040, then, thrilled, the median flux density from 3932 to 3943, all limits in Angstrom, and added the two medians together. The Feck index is 7.23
